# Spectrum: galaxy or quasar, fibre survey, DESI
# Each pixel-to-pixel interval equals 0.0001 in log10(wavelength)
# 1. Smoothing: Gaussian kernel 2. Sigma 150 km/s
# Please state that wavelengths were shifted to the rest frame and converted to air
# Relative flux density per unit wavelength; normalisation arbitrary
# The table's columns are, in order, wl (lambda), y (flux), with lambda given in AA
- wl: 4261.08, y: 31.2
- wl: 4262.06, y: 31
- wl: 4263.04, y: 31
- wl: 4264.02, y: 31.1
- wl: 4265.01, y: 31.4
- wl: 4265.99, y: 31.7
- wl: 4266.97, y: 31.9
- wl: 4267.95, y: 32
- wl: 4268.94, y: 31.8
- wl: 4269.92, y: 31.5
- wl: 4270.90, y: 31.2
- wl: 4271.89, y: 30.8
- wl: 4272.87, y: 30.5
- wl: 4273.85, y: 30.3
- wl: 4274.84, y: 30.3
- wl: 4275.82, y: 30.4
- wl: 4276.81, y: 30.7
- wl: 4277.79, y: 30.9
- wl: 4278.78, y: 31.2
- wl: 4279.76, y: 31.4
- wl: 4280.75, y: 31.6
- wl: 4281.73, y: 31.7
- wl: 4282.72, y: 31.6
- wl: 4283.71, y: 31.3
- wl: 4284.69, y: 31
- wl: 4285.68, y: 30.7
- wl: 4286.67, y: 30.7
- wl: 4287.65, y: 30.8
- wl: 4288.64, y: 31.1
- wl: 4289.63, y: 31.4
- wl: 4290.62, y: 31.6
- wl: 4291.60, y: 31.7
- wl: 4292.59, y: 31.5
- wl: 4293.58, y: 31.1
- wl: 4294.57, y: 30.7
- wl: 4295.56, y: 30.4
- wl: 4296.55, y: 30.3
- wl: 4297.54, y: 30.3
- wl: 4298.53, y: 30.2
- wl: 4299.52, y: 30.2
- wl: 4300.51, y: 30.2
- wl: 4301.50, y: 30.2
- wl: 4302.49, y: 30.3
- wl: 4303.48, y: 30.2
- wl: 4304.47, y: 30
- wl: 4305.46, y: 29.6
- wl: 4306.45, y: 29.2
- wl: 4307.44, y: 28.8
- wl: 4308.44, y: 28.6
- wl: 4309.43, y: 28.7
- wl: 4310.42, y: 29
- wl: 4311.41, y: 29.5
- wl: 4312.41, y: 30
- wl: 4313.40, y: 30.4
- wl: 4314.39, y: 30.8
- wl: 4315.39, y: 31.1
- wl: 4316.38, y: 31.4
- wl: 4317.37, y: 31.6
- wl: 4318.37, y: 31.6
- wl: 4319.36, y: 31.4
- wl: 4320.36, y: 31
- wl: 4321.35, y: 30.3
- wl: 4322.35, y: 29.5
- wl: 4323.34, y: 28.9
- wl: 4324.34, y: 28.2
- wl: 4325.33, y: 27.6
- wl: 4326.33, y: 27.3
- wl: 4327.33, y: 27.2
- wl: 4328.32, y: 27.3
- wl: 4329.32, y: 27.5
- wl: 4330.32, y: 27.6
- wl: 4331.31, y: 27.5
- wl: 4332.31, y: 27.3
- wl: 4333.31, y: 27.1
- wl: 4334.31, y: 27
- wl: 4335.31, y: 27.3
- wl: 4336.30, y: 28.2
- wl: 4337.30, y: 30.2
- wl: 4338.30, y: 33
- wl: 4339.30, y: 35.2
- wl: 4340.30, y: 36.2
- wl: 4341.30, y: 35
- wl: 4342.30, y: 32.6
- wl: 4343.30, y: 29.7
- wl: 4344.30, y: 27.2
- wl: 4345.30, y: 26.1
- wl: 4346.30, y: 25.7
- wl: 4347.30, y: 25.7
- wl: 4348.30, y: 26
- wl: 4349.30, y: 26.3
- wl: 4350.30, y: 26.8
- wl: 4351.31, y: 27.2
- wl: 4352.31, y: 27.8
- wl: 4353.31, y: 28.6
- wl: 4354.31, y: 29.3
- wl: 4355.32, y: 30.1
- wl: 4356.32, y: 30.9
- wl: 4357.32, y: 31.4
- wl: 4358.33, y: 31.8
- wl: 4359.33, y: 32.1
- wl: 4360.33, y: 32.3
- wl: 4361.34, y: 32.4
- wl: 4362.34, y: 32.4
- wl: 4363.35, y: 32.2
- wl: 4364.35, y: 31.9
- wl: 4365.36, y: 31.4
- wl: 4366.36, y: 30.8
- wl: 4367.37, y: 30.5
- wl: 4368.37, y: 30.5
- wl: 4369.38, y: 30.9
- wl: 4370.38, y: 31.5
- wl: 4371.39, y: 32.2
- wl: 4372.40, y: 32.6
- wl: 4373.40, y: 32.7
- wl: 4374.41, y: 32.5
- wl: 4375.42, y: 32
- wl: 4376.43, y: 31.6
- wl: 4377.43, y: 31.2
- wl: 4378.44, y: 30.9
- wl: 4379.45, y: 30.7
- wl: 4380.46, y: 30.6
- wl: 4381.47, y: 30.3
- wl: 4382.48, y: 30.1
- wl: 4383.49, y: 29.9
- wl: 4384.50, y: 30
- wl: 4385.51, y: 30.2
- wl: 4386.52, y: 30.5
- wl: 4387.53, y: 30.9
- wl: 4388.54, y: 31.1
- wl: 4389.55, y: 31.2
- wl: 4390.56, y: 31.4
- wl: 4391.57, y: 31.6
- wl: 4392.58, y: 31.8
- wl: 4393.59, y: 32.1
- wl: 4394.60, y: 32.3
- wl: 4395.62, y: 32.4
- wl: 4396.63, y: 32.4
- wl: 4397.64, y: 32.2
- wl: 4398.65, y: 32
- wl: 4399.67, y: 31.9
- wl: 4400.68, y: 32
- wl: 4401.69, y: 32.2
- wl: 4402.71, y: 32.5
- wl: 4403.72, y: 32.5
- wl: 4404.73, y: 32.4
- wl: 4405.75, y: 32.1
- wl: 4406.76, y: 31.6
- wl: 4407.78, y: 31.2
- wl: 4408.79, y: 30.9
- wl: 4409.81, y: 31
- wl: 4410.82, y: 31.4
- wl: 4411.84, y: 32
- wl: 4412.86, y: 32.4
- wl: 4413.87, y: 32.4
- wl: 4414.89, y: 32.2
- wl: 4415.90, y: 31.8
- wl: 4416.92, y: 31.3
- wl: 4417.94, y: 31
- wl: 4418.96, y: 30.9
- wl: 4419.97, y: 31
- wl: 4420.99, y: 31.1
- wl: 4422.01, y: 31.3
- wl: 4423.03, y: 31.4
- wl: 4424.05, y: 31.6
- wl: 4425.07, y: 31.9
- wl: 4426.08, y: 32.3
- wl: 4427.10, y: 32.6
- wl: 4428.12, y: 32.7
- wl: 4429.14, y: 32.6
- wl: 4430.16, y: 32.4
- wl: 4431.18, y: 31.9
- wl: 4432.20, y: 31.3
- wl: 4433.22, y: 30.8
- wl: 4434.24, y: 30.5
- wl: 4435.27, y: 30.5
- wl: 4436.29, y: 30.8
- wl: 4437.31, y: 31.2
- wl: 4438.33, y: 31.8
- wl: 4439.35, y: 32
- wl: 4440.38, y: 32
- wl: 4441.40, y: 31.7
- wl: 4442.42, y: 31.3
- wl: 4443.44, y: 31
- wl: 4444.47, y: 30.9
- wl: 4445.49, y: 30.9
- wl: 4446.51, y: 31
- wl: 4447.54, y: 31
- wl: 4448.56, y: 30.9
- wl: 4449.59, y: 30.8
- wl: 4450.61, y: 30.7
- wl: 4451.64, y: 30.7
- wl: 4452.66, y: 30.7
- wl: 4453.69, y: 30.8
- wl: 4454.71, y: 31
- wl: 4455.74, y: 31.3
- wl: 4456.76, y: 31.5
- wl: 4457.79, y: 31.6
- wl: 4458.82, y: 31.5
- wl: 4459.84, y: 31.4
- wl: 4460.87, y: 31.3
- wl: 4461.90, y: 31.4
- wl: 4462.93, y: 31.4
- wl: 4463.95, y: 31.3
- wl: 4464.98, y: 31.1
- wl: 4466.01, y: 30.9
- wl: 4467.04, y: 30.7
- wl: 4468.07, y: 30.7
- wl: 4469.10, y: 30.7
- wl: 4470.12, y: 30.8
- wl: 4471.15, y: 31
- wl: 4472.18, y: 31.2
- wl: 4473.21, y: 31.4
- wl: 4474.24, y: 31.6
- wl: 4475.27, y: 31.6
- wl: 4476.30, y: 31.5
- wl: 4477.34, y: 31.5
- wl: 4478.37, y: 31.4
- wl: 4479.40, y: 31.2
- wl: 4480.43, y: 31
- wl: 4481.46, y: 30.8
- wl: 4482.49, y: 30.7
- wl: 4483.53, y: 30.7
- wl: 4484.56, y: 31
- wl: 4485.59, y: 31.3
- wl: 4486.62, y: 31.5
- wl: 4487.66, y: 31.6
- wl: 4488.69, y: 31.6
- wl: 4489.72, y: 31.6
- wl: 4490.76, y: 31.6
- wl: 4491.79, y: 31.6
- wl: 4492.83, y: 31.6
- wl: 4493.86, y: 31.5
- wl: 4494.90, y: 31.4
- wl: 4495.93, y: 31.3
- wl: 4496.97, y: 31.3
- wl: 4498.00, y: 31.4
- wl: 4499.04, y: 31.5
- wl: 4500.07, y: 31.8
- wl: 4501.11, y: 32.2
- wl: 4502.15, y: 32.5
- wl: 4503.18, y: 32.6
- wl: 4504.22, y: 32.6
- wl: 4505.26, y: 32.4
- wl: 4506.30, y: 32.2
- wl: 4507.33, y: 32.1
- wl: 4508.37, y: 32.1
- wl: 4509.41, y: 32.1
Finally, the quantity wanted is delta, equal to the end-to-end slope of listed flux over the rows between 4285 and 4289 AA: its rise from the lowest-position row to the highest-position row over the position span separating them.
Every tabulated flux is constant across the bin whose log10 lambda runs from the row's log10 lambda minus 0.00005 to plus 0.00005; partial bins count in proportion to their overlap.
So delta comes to 0.14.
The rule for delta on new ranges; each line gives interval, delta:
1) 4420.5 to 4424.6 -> 0.16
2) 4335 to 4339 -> 1.91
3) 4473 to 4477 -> 0.03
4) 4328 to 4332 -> 0.07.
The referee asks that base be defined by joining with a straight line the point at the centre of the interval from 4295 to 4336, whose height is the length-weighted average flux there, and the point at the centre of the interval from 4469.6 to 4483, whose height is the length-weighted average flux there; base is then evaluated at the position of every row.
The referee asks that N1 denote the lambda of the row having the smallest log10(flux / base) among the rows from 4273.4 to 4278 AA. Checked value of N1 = 4274.84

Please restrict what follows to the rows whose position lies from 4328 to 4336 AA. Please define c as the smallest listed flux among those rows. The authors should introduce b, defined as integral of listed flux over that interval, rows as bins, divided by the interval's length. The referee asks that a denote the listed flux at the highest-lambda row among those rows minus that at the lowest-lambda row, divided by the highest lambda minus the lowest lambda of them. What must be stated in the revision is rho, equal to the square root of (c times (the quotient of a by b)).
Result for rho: 0.00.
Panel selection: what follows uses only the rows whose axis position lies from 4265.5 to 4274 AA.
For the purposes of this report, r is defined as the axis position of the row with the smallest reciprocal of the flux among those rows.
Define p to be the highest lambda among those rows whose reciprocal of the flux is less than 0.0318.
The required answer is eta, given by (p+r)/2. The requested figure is 4268.9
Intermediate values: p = 4269.92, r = 4267.95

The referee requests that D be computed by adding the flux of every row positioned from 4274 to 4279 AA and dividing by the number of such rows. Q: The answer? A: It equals 30.7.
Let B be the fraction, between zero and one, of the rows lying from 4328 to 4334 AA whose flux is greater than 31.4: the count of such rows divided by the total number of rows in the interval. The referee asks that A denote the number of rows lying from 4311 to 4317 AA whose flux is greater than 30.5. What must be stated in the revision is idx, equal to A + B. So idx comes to 3.0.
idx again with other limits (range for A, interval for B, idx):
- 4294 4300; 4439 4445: 1.5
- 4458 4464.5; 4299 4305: 6.0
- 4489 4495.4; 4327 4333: 6.0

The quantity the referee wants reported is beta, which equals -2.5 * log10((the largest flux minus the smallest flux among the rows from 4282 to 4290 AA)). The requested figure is 0.1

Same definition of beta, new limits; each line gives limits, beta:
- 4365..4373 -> -0.8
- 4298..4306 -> 0.4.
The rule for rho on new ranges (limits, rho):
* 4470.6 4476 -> 0.38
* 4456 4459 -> 0.00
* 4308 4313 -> 0.59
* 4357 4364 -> 0.36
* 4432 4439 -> 0.28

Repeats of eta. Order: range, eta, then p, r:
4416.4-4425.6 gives 4425.1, 4425.07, 4425.07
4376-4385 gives 4376.4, 4376.43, 4376.43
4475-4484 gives 4476.3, 4477.34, 4475.27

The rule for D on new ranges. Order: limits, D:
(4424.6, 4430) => 32.4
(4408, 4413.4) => 31.5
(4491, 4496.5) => 31.5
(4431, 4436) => 31.0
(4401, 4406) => 32.3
